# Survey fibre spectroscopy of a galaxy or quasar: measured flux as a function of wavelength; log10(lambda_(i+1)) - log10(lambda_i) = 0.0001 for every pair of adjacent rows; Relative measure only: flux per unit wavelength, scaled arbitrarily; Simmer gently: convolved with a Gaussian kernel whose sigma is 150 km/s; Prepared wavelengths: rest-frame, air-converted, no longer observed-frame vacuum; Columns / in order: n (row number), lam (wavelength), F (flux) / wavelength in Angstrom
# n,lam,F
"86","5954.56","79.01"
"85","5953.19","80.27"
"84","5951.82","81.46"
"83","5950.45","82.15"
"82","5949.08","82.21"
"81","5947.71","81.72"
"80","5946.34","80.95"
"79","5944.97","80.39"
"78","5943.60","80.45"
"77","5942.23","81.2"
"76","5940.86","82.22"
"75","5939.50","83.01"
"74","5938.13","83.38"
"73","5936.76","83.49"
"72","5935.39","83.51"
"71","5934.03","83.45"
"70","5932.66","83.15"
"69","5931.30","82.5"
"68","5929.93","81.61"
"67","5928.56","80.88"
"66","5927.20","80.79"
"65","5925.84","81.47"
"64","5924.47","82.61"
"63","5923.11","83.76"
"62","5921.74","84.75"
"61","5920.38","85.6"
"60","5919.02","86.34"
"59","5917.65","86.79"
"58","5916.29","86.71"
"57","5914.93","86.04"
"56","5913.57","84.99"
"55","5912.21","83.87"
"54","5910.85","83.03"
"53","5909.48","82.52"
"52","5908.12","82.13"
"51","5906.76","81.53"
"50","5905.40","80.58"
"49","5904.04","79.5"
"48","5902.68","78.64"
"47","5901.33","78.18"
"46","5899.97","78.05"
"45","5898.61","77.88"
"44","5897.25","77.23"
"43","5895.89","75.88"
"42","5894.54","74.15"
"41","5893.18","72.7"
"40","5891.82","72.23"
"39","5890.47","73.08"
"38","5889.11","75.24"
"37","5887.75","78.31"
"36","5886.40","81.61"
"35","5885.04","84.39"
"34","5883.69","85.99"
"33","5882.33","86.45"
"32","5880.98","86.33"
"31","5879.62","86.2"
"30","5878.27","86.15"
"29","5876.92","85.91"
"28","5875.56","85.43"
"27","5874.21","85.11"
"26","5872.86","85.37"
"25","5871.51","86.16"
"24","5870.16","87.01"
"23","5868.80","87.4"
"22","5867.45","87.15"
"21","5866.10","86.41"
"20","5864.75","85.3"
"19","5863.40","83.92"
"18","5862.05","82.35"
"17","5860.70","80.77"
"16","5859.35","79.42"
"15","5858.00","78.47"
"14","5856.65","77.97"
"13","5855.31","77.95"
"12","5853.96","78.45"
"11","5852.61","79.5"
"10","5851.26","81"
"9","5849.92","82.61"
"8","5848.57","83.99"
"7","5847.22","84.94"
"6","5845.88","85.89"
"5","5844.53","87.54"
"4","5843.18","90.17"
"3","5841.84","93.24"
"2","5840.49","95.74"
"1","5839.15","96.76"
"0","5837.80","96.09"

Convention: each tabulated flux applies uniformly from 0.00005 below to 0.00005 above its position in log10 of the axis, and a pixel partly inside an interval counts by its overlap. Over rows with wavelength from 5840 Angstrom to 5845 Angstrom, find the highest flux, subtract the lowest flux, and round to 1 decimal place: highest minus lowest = 8.2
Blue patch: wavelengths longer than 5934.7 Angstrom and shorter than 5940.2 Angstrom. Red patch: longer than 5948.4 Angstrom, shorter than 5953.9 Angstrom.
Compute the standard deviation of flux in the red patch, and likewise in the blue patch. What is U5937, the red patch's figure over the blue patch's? 3.9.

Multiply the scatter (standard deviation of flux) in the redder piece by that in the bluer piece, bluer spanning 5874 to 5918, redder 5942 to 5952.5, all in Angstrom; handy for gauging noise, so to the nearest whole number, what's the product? 3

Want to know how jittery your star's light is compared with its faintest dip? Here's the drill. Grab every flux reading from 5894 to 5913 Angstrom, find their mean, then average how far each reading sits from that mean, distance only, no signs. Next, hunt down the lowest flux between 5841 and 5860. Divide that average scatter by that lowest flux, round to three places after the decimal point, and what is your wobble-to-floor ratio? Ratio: 0.030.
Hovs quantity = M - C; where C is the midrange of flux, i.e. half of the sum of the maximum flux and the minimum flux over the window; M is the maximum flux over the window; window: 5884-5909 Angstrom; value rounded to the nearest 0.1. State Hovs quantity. 6.1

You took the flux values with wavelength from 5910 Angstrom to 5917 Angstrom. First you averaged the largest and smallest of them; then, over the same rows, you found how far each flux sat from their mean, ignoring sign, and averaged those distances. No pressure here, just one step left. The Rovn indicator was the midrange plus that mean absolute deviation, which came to 86.1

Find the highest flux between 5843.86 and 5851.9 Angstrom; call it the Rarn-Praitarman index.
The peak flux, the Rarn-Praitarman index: 87.54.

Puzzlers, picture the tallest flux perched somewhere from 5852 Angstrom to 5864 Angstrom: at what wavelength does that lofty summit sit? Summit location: 5863.40 Angstrom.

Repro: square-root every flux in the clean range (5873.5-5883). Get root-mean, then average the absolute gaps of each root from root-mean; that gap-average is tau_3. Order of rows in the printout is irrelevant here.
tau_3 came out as 0.02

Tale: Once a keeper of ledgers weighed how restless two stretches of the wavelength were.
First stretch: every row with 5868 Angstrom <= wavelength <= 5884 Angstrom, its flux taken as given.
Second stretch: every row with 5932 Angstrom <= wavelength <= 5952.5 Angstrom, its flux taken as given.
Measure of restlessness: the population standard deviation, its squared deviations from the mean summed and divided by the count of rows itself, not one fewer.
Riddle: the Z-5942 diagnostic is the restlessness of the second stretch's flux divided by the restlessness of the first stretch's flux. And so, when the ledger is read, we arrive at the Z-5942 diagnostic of 1.7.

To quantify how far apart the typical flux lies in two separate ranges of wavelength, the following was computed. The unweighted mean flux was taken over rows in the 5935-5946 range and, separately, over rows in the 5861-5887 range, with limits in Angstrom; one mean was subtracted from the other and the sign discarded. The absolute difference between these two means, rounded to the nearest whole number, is 3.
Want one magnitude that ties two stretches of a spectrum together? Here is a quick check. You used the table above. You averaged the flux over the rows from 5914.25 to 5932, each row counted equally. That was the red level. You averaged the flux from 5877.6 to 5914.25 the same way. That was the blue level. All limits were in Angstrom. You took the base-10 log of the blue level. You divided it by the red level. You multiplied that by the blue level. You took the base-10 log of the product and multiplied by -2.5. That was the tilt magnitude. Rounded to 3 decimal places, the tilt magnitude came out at -0.652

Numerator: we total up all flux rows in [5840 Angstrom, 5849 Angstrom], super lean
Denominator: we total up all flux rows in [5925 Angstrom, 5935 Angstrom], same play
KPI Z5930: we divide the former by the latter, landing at 1.08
